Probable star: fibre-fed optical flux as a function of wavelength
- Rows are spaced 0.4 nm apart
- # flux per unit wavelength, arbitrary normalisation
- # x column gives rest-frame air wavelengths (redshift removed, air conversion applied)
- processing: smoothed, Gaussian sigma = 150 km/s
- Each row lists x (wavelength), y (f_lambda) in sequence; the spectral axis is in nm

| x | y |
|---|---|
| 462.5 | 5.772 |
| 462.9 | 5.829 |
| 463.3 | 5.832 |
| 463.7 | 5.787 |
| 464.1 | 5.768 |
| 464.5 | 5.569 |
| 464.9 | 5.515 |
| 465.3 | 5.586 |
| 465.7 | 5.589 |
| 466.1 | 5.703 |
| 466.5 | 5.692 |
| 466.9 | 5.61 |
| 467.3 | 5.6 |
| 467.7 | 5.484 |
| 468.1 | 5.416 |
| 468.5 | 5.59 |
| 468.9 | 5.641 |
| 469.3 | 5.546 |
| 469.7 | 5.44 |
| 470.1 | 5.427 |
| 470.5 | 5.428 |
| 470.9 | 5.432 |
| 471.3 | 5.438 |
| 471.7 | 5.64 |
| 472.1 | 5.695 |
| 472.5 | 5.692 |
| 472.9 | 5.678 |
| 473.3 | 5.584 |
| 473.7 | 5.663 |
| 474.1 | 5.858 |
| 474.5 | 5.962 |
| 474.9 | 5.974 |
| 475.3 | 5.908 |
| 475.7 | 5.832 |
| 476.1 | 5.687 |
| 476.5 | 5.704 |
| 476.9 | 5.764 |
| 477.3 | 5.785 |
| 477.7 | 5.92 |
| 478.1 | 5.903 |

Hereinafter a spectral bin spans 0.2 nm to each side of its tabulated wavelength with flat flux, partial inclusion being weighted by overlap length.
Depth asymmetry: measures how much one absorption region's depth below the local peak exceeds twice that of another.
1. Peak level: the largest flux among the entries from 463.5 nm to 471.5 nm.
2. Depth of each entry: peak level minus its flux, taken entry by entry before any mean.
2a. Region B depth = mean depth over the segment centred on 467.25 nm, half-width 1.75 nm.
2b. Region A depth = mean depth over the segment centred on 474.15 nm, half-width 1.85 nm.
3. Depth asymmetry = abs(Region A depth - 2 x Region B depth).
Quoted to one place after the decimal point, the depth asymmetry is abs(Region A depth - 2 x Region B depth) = 0.4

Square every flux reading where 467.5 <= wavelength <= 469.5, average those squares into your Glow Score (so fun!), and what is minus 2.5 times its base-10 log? -3.72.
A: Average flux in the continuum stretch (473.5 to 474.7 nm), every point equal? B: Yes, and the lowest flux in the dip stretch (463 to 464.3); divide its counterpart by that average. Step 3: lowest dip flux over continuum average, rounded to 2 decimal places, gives 0.99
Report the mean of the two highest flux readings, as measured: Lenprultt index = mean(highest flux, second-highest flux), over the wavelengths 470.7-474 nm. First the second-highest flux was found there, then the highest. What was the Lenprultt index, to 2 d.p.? 5.69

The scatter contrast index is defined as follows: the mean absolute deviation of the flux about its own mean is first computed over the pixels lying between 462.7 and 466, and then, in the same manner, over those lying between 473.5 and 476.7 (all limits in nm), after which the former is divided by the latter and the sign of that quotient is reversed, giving -1.1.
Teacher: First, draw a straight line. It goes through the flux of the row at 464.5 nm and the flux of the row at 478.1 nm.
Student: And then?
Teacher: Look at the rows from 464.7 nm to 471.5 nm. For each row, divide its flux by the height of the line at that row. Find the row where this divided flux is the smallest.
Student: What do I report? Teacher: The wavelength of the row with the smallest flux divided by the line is 471.3 nm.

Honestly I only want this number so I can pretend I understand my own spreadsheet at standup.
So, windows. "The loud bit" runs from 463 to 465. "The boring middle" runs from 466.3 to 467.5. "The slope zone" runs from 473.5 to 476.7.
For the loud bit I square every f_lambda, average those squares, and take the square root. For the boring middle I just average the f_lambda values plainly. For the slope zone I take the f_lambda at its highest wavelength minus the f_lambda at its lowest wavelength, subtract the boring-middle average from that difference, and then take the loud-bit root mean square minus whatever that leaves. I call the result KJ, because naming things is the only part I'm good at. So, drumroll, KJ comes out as 11.3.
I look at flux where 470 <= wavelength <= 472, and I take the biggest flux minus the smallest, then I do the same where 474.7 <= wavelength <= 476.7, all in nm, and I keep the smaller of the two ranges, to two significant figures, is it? 0.21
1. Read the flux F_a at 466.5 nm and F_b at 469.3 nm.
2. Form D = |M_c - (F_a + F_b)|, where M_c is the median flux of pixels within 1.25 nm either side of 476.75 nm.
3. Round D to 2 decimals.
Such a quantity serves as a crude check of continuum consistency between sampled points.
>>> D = 5.46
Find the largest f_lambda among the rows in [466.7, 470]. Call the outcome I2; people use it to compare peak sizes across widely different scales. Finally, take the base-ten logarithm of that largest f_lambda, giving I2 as 0.751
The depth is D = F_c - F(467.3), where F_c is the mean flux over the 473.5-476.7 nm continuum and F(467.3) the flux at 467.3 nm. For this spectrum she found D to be 0.22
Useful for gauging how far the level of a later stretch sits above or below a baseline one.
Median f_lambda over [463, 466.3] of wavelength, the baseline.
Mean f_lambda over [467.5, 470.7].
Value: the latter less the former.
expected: -0.1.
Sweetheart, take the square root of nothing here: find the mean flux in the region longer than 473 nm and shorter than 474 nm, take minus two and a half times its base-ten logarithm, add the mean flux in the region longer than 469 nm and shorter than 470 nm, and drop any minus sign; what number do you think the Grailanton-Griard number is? 3.62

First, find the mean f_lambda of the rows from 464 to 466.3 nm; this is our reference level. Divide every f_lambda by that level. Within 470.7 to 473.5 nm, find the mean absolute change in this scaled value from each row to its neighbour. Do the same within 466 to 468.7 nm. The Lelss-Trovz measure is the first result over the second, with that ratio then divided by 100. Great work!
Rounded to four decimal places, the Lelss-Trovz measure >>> 0.0081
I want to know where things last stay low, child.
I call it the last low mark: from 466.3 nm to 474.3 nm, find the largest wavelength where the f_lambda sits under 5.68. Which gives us 473.7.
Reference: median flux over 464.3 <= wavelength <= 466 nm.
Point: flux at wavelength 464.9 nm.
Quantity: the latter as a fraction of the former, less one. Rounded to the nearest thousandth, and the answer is -0.011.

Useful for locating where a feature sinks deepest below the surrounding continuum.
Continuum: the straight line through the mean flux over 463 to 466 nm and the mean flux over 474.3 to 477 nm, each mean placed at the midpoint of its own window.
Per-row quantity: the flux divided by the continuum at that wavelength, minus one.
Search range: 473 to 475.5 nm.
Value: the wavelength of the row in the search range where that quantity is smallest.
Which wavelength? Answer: 473.3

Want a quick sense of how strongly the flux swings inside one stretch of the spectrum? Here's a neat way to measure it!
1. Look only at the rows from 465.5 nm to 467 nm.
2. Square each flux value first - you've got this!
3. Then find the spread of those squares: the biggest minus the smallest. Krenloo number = 1.3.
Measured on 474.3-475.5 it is 0.8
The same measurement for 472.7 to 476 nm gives 4.5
